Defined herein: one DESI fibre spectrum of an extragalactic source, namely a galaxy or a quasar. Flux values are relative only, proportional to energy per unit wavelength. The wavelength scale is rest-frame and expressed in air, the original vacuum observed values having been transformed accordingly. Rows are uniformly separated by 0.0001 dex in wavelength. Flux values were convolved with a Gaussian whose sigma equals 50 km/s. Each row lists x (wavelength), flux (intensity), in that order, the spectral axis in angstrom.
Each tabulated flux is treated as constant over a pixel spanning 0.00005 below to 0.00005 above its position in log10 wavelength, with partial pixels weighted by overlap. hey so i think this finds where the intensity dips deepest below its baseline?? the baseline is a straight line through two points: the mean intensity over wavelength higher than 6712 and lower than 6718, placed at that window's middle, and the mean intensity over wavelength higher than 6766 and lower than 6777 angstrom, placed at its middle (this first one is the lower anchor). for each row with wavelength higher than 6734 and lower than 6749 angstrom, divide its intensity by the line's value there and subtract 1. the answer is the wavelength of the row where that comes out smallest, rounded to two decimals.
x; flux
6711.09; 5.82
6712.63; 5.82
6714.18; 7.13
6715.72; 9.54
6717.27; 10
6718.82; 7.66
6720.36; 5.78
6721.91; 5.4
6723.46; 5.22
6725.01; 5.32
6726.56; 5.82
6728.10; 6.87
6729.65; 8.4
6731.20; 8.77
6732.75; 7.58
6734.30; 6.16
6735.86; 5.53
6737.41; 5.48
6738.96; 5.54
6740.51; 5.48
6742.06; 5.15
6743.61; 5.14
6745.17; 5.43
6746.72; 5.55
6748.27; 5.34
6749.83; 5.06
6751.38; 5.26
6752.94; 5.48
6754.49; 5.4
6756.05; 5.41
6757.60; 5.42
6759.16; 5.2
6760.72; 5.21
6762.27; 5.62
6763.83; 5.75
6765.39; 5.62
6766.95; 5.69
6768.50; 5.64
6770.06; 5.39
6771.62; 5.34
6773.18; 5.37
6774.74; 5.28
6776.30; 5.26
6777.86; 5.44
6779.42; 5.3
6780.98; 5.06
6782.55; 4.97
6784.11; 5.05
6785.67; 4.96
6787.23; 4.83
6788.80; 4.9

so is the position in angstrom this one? 6742.06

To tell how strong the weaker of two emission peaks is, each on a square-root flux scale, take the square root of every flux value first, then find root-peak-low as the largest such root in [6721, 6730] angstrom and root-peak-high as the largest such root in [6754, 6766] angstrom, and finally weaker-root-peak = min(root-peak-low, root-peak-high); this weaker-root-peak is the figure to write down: 2.398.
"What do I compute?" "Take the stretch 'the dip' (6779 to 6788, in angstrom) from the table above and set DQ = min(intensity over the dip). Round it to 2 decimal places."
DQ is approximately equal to 4.83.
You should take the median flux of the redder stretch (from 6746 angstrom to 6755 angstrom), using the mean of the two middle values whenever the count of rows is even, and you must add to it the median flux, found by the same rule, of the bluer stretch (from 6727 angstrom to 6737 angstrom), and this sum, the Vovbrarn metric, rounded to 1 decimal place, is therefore 12.6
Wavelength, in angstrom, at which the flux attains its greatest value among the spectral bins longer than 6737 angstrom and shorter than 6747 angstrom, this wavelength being 6746.72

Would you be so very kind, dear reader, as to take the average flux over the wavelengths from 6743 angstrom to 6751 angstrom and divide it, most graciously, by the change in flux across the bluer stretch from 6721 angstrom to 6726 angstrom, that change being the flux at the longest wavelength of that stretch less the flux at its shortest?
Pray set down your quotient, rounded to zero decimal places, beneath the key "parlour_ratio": -66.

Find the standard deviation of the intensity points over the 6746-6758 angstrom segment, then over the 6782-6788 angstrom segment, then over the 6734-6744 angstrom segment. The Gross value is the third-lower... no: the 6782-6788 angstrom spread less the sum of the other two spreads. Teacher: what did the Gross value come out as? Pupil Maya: -0.4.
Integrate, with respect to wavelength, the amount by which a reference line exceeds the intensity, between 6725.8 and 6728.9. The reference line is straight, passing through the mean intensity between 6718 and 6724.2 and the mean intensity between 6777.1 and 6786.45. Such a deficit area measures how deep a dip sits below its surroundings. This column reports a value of -1.3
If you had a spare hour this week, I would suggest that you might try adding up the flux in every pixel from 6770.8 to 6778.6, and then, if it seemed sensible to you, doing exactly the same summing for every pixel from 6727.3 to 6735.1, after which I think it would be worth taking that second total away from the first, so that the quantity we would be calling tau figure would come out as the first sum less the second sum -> -11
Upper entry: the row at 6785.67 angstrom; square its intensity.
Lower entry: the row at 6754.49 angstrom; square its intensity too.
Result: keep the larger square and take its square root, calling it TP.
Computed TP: 5.40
